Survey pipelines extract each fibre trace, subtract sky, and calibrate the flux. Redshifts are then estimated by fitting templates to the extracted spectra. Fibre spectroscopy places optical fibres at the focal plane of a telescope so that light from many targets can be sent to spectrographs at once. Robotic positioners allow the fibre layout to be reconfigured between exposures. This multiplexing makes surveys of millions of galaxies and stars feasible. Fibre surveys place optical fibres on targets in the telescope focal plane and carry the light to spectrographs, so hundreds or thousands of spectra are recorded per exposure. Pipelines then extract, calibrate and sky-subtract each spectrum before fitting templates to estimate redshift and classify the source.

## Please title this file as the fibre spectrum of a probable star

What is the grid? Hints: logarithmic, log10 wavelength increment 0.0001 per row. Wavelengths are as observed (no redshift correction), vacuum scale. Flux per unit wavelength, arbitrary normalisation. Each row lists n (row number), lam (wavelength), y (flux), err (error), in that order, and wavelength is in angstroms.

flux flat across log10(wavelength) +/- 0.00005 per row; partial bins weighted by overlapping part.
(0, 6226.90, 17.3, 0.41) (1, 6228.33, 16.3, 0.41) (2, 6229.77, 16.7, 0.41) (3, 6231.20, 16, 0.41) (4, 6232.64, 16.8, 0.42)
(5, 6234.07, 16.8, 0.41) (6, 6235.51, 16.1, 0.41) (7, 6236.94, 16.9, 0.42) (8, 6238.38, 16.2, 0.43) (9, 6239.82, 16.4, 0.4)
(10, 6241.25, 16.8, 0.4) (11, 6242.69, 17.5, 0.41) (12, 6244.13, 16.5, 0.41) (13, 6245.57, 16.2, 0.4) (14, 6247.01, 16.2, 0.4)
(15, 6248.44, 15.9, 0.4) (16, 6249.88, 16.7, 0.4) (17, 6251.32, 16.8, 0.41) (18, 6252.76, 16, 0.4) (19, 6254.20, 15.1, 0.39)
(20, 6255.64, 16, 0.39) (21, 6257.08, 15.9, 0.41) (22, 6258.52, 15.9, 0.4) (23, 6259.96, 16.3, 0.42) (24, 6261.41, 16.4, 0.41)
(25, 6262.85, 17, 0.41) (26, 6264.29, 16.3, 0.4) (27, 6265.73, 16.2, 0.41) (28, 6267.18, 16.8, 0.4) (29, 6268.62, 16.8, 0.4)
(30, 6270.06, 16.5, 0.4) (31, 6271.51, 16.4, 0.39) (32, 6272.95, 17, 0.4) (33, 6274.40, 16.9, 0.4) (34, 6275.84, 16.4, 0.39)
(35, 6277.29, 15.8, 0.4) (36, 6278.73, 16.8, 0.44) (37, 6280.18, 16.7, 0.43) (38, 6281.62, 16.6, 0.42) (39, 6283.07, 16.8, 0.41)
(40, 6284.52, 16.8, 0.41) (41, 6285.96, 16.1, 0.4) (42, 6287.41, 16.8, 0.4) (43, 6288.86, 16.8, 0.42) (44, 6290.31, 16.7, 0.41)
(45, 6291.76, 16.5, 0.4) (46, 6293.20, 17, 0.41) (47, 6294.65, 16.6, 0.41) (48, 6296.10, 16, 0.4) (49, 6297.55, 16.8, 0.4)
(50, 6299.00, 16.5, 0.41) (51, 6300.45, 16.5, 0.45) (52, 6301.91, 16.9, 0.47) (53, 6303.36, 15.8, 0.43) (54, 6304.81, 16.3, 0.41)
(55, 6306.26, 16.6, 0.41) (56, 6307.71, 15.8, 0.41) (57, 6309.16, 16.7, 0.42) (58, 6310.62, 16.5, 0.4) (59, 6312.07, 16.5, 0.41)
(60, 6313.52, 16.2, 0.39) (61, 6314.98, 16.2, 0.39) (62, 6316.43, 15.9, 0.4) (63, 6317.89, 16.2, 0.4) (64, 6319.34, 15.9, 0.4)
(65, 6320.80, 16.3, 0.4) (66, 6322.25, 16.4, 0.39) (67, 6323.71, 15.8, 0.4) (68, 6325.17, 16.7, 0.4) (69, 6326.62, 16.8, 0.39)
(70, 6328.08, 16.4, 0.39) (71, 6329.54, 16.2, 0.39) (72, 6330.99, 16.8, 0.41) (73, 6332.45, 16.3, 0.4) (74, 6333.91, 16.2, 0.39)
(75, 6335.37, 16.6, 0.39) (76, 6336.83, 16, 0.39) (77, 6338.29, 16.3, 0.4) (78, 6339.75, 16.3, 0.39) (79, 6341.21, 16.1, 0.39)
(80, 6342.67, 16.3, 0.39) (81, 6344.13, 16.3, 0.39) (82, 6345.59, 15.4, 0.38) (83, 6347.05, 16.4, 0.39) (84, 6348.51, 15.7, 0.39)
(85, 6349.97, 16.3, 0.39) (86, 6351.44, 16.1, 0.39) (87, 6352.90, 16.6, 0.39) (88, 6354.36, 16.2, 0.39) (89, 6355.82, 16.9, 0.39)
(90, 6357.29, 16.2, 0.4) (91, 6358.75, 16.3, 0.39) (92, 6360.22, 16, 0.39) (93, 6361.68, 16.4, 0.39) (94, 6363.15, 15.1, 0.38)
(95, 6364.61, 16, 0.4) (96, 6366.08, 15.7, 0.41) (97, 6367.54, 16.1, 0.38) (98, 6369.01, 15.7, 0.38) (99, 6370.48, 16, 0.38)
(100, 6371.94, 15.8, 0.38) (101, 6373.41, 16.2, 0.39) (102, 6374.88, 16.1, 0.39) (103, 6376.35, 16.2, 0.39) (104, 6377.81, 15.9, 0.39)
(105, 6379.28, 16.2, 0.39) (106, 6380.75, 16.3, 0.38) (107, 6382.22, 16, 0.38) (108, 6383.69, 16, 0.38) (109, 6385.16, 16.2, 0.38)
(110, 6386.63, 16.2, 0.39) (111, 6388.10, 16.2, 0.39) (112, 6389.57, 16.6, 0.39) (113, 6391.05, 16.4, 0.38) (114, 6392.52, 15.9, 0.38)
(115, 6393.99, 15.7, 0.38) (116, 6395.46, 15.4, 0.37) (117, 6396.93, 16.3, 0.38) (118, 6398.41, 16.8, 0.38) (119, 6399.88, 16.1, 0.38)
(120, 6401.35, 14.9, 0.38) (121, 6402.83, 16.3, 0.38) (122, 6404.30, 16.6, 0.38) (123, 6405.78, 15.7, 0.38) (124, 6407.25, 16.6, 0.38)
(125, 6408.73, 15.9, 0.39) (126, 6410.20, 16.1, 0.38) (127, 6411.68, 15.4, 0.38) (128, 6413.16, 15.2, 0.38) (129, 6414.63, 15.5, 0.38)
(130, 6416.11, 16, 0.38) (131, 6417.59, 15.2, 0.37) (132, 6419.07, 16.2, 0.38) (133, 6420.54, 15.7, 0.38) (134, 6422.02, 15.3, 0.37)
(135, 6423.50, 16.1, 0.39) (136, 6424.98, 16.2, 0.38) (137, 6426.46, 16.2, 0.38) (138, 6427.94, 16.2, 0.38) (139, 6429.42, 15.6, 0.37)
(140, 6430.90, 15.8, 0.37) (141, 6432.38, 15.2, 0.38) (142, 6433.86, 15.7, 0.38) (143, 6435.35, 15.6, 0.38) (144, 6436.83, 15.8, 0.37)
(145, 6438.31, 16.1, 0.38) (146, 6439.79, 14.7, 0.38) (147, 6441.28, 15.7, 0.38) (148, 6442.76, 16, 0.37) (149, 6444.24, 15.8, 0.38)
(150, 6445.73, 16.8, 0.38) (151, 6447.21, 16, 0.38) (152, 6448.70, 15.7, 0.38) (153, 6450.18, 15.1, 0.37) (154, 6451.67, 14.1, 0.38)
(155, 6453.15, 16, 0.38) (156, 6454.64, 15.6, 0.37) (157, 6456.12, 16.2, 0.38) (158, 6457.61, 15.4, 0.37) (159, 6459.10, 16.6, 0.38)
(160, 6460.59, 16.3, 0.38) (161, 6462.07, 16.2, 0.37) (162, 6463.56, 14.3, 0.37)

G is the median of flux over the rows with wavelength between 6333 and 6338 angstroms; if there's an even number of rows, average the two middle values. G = 16.2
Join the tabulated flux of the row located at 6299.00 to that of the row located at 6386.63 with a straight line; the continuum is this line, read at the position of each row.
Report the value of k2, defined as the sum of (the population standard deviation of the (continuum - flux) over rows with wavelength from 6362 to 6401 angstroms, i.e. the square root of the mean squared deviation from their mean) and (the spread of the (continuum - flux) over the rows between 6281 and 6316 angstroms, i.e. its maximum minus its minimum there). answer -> 1.5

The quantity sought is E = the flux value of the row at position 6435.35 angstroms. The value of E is 15.6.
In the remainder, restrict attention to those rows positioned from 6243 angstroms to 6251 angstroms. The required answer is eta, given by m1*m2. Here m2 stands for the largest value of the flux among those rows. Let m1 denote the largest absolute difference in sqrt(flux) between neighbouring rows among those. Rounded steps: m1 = 0.099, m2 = 16.7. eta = 1.7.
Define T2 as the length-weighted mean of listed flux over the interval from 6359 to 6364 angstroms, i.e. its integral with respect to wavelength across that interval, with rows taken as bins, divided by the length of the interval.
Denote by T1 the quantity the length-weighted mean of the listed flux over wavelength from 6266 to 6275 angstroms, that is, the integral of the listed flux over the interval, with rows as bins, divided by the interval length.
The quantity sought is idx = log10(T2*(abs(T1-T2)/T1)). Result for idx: -0.11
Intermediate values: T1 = 16.7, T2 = 15.9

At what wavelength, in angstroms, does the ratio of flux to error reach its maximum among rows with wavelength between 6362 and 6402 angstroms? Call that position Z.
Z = 6398.41 angstroms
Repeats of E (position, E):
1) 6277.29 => 15.8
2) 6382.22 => 16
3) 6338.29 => 16.3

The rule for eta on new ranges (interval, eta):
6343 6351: 2.1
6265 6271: 1.2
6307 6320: 1.9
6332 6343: 1.2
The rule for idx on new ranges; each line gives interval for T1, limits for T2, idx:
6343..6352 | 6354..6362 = -0.52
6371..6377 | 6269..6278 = -0.35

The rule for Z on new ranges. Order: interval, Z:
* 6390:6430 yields 6398.41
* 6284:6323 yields 6322.25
